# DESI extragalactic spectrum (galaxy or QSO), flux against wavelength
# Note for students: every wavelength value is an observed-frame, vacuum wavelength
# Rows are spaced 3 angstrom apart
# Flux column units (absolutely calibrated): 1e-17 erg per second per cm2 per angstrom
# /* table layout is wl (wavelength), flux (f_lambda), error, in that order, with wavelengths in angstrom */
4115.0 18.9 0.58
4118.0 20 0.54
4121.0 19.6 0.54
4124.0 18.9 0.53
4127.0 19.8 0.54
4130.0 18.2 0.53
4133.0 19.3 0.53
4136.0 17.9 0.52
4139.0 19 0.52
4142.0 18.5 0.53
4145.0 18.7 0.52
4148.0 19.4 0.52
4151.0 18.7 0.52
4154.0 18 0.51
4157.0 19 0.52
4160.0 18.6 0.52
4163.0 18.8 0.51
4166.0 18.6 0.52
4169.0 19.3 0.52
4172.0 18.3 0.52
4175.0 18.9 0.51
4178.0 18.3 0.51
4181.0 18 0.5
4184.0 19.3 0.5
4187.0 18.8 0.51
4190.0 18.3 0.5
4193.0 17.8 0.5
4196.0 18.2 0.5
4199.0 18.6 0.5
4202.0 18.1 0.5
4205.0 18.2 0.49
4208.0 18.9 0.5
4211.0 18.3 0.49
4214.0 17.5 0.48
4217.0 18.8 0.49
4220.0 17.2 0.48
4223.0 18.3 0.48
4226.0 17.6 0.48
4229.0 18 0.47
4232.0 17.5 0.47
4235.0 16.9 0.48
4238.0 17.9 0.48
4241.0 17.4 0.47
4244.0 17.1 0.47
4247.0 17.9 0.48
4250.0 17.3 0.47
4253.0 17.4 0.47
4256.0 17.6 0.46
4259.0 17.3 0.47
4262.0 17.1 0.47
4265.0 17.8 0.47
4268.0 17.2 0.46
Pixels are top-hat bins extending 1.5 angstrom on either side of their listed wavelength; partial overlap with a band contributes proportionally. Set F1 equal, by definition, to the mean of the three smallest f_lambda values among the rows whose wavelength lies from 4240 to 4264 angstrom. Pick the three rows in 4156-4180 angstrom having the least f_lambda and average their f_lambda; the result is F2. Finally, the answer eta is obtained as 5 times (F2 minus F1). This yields 6.2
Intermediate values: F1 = 17.2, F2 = 18.4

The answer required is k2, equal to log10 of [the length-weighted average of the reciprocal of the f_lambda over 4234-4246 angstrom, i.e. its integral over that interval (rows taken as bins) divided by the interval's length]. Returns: -1.240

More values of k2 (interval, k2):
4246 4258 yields -1.244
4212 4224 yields -1.254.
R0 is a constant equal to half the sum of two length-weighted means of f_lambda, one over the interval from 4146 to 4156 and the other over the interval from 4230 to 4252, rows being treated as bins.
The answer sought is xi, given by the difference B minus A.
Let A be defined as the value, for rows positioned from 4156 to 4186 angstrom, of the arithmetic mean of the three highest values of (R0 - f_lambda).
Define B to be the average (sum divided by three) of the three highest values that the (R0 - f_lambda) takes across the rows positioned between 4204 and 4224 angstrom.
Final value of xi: 0.6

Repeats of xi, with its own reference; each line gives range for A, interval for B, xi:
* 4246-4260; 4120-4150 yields -0.9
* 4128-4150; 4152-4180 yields 0.0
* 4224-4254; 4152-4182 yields -1.0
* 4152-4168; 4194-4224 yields 0.8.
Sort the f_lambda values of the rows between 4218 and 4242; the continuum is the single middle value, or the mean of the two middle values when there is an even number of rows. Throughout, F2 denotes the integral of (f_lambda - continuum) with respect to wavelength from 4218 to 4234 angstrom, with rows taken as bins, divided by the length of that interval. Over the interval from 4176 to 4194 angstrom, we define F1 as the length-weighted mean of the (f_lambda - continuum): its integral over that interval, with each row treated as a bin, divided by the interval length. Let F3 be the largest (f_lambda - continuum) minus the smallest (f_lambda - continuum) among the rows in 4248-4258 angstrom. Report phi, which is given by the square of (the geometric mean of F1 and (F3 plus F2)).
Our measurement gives 0.4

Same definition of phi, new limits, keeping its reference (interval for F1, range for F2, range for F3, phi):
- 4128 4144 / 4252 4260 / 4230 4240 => 1.0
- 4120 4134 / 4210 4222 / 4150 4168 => 2.2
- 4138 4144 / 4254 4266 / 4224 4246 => 1.2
